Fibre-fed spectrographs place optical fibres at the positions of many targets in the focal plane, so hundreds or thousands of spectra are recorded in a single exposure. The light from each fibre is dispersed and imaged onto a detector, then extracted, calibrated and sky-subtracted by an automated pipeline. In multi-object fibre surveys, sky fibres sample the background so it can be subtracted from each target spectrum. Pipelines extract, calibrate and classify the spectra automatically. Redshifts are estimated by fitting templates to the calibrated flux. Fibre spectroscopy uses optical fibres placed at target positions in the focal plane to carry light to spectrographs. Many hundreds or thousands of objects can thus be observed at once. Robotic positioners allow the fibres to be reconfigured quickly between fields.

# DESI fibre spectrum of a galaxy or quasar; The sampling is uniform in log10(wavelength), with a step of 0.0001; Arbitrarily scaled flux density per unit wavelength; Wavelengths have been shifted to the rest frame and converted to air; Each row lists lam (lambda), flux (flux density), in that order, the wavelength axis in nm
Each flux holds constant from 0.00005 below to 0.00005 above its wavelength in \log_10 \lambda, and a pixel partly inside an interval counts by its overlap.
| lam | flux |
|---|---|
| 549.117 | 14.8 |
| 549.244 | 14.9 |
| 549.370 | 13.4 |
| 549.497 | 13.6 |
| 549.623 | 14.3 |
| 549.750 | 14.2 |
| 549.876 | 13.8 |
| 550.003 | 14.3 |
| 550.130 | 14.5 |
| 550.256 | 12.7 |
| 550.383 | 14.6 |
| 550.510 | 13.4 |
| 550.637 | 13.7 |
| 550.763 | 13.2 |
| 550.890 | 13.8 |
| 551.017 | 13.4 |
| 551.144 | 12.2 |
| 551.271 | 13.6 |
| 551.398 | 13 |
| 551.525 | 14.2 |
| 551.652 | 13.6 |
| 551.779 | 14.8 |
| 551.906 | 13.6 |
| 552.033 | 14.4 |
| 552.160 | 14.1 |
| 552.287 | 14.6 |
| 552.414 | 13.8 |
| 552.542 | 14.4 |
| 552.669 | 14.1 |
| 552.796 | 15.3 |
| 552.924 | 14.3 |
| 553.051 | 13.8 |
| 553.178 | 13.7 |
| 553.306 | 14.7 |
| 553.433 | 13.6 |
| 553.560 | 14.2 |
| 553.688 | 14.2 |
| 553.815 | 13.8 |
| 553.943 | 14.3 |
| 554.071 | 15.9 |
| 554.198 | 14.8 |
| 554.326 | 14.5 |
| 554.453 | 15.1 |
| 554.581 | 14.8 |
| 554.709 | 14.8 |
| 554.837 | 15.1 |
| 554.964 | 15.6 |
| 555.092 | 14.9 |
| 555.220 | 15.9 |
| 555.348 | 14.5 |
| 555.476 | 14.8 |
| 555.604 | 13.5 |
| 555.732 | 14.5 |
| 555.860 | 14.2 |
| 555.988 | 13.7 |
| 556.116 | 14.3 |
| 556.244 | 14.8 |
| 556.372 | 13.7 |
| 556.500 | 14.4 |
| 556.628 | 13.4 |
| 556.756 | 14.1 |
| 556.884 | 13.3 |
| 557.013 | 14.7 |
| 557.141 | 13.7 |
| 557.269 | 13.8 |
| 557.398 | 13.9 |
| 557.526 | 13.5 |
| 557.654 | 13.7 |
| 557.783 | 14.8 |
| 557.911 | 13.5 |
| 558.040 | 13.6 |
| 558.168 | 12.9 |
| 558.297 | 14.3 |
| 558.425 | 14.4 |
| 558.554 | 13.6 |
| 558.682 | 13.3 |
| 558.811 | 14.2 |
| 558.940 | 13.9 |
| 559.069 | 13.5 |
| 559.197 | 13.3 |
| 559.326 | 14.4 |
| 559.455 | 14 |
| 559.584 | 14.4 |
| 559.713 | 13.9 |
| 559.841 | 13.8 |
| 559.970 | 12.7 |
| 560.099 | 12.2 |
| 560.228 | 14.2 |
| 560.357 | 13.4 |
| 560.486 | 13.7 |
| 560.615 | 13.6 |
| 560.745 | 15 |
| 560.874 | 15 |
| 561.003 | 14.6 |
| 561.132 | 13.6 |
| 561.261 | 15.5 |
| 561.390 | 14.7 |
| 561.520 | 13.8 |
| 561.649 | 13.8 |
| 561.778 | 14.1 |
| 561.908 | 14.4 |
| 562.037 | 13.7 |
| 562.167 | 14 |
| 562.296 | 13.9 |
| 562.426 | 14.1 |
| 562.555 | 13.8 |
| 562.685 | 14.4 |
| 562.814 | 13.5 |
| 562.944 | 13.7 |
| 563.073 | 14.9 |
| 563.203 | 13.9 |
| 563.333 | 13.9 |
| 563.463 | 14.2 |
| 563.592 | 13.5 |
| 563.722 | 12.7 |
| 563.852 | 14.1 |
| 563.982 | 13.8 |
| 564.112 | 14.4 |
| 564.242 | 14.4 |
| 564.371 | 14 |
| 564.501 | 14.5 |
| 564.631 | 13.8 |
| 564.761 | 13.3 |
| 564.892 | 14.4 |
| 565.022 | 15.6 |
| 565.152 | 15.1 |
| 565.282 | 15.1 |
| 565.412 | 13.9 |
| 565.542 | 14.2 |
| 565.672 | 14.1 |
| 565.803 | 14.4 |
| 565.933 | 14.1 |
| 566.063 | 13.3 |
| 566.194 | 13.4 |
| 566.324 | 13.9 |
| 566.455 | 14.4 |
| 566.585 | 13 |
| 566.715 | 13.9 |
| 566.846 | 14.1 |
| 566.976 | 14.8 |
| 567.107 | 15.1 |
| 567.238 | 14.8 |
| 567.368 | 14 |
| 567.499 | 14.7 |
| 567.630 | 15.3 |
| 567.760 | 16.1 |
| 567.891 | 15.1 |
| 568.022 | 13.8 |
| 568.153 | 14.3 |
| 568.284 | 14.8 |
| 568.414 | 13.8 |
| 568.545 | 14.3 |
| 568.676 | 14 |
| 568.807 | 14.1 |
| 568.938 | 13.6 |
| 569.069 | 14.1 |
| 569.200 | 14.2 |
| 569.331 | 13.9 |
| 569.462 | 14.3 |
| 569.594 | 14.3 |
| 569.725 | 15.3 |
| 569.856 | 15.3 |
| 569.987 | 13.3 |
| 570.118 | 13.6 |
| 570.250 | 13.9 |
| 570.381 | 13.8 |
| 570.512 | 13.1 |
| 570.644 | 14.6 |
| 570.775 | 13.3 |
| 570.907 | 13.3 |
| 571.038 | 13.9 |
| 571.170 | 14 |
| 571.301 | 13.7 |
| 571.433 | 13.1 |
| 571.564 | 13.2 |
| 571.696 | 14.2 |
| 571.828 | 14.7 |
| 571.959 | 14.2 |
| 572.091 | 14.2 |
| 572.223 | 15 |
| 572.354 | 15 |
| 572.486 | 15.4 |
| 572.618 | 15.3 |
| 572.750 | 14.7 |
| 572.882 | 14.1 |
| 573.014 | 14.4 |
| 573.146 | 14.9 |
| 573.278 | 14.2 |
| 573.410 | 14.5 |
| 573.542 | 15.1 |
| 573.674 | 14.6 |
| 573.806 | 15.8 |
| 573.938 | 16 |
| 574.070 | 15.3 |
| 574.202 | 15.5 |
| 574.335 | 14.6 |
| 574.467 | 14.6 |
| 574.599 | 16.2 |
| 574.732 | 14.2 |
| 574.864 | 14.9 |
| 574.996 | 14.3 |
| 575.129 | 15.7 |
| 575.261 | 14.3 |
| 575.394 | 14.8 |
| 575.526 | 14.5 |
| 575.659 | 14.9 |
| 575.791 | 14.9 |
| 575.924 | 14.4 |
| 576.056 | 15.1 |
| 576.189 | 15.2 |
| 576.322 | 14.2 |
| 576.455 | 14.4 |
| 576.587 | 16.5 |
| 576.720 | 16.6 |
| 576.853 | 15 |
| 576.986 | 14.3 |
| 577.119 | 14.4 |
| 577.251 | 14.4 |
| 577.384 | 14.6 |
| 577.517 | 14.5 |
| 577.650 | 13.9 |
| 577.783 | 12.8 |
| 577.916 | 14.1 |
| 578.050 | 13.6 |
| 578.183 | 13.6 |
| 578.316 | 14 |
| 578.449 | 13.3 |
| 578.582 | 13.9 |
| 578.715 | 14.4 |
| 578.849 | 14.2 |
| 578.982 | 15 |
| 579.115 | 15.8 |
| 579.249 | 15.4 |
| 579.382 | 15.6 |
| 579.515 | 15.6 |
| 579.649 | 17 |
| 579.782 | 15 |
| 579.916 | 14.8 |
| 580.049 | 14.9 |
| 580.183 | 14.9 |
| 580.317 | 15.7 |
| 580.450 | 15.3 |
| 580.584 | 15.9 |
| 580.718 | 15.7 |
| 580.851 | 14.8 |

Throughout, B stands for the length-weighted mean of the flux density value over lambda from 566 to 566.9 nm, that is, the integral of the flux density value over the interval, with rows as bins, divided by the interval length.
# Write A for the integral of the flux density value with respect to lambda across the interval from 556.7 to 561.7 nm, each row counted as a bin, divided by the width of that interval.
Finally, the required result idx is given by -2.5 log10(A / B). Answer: -0.016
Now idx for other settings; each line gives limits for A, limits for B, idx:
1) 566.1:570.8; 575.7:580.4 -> 0.039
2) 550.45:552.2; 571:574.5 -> 0.074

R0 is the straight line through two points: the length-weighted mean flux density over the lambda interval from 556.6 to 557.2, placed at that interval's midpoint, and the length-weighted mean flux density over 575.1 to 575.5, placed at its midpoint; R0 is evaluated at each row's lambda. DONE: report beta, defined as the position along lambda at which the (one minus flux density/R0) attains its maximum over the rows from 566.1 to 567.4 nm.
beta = 566.585 nm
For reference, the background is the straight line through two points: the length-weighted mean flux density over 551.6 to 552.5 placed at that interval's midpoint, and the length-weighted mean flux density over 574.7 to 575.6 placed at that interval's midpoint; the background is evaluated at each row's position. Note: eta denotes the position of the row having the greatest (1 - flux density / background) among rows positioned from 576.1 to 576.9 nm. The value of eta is 576.322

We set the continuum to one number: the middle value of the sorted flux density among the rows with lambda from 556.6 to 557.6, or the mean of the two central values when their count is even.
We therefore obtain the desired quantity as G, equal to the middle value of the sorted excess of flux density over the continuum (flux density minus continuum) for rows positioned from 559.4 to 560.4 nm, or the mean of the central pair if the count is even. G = 0.1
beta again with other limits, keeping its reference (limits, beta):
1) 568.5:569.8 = 568.938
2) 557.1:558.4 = 558.168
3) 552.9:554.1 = 553.433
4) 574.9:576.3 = 575.261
